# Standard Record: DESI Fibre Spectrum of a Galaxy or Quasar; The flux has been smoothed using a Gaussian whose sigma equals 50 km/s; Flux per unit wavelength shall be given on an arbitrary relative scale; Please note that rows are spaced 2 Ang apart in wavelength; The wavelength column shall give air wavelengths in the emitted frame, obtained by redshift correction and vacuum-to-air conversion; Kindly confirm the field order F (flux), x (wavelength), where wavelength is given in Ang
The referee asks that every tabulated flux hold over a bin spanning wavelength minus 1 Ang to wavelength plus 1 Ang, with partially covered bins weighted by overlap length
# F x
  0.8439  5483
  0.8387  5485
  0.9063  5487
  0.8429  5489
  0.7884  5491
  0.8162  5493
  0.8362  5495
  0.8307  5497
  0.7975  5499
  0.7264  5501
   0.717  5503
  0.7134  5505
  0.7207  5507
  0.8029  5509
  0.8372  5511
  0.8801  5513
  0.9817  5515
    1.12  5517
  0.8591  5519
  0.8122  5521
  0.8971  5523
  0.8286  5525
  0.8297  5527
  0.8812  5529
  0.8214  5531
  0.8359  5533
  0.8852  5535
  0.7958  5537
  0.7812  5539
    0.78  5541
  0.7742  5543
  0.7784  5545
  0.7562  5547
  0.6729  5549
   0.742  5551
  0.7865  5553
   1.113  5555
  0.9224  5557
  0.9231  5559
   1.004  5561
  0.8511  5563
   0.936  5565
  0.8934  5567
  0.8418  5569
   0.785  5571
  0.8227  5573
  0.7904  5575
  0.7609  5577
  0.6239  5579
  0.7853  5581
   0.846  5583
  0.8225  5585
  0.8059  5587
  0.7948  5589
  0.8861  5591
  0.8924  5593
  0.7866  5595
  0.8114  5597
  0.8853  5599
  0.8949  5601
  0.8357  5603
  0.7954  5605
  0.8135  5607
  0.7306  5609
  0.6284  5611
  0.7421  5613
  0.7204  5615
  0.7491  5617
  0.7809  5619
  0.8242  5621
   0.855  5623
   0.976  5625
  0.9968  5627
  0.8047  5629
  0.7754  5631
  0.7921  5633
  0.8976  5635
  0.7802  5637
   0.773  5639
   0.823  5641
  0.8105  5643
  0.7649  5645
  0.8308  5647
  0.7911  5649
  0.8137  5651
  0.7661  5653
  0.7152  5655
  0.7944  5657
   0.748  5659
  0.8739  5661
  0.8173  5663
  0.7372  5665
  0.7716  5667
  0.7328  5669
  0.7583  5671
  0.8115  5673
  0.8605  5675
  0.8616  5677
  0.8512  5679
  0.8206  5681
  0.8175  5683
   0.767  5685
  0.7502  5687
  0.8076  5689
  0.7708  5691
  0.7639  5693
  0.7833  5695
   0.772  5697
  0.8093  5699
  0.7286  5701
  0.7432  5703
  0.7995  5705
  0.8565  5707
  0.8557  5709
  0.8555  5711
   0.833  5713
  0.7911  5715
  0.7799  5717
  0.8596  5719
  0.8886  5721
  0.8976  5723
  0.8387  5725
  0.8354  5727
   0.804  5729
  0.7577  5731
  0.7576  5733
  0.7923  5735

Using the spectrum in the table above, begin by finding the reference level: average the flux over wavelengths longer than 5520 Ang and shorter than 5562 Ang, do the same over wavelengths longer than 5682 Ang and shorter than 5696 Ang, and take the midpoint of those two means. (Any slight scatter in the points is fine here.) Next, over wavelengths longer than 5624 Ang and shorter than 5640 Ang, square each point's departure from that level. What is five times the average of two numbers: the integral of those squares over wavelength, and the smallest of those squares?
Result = 0.37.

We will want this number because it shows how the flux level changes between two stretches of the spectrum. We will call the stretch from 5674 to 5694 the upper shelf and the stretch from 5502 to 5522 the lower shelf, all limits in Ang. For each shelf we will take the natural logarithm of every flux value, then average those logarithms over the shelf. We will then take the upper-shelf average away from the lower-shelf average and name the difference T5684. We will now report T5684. 0.04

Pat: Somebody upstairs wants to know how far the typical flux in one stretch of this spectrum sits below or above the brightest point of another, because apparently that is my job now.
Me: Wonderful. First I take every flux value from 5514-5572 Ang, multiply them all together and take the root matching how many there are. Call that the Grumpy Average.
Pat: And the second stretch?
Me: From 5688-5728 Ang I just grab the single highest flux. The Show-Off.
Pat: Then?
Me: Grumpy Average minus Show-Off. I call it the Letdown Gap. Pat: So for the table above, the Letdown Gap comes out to -0.04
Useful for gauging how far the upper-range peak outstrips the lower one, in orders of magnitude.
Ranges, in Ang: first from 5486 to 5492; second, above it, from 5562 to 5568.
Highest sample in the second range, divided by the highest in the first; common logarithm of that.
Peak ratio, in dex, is 0.014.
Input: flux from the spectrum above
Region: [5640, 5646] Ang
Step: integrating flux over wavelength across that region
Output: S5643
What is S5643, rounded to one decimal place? 4.8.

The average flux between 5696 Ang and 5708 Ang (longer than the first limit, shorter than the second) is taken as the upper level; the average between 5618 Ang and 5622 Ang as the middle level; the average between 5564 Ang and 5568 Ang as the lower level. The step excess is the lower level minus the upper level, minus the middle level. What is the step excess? -0.673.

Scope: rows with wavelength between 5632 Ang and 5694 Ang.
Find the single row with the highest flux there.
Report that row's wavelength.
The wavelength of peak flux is 5635 Ang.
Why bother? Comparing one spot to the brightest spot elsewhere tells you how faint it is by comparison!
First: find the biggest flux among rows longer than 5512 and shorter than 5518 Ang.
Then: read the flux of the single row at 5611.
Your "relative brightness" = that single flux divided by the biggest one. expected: 0.56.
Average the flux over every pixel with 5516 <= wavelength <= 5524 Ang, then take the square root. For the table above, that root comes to 0.960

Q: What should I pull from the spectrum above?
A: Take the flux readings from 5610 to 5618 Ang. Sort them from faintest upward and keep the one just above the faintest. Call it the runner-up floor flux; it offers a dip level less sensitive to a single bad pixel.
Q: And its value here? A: 0.7204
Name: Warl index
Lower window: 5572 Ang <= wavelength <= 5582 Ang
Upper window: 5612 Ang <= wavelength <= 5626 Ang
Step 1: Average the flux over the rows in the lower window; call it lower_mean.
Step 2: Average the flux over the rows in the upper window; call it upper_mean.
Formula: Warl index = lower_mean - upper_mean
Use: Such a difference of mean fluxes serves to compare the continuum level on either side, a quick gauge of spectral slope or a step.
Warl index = -0.05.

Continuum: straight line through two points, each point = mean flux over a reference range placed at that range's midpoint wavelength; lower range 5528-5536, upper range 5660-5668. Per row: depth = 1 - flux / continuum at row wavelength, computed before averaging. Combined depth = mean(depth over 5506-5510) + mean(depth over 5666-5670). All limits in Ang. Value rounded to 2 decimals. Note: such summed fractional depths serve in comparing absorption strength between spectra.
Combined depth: 0.18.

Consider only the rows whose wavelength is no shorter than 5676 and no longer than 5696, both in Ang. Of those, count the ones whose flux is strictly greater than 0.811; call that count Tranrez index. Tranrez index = 4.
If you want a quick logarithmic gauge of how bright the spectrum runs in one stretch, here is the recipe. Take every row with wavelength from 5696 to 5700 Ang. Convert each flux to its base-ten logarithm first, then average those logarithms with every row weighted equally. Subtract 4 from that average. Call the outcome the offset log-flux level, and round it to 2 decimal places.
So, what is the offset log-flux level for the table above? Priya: -4.10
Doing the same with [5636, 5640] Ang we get -4.11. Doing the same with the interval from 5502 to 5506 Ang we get -4.15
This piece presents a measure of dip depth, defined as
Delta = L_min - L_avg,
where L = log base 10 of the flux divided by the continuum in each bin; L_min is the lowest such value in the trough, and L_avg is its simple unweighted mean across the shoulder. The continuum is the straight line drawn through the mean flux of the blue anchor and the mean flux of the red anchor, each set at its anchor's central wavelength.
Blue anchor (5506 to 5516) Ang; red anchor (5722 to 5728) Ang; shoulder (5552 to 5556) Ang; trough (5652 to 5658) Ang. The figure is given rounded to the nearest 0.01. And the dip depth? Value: -0.12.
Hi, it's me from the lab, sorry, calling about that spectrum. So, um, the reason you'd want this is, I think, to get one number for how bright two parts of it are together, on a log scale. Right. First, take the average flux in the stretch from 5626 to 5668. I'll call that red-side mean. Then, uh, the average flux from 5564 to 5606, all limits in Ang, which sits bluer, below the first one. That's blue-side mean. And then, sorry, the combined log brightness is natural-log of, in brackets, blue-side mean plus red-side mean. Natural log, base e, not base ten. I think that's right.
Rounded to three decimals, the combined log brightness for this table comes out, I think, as 0.487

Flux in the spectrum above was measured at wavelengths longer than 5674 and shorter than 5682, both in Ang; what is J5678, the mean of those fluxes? 0.85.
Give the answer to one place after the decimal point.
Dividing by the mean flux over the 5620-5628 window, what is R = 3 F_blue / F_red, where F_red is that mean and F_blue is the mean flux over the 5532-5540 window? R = 2.7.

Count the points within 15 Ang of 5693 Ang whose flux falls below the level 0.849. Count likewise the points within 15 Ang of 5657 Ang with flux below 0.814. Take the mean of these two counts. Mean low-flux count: 12.5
